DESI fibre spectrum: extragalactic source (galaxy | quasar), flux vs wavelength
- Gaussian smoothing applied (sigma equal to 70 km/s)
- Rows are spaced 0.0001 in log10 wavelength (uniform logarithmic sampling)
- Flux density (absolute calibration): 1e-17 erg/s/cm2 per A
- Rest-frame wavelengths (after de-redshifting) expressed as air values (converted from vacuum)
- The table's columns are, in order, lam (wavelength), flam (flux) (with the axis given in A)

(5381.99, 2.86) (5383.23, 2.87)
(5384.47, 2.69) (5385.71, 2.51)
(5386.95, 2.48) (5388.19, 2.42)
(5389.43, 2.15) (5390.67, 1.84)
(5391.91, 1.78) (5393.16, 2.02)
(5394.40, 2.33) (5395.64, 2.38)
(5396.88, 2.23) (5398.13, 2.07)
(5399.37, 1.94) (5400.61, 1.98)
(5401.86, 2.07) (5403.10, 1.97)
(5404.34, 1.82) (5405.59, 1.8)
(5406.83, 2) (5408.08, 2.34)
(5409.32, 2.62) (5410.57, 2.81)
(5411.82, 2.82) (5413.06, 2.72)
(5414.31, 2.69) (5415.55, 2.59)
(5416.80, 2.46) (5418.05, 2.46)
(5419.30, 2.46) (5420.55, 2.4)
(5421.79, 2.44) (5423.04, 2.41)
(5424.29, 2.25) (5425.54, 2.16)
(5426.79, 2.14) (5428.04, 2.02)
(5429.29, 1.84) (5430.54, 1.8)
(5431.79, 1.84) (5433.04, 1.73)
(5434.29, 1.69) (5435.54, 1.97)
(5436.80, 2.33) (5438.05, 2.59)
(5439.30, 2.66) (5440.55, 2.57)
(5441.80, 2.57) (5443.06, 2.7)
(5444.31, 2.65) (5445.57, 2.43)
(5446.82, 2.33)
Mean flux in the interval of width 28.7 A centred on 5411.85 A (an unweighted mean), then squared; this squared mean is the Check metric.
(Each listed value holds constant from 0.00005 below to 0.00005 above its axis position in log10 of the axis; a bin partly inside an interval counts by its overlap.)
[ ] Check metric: 5.4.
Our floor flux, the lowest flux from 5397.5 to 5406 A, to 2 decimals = 1.80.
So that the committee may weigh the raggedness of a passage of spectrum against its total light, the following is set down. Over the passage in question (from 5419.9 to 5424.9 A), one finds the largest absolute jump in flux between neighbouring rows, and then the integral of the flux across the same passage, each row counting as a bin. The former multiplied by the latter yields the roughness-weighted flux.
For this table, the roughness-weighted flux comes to 1.9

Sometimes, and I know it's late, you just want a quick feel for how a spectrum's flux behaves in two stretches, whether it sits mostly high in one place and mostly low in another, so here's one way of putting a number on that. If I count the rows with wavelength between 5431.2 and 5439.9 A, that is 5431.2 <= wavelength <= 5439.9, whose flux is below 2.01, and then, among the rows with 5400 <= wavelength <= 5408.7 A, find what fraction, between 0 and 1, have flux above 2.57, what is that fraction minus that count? -4.0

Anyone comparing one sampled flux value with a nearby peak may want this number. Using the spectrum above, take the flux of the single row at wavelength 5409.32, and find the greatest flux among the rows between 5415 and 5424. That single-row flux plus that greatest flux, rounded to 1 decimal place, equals 5.2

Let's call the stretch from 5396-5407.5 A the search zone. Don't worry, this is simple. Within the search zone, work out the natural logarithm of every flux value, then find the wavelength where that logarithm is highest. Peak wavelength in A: 5396.88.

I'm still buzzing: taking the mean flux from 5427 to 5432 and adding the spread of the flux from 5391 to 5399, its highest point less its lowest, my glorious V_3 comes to 2.5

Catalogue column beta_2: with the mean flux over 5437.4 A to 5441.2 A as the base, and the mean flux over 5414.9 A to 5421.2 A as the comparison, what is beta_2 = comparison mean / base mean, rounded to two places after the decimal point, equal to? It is 0.95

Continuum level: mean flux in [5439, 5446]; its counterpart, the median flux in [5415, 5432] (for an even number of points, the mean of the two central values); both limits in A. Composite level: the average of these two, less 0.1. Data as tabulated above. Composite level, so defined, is 2.36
